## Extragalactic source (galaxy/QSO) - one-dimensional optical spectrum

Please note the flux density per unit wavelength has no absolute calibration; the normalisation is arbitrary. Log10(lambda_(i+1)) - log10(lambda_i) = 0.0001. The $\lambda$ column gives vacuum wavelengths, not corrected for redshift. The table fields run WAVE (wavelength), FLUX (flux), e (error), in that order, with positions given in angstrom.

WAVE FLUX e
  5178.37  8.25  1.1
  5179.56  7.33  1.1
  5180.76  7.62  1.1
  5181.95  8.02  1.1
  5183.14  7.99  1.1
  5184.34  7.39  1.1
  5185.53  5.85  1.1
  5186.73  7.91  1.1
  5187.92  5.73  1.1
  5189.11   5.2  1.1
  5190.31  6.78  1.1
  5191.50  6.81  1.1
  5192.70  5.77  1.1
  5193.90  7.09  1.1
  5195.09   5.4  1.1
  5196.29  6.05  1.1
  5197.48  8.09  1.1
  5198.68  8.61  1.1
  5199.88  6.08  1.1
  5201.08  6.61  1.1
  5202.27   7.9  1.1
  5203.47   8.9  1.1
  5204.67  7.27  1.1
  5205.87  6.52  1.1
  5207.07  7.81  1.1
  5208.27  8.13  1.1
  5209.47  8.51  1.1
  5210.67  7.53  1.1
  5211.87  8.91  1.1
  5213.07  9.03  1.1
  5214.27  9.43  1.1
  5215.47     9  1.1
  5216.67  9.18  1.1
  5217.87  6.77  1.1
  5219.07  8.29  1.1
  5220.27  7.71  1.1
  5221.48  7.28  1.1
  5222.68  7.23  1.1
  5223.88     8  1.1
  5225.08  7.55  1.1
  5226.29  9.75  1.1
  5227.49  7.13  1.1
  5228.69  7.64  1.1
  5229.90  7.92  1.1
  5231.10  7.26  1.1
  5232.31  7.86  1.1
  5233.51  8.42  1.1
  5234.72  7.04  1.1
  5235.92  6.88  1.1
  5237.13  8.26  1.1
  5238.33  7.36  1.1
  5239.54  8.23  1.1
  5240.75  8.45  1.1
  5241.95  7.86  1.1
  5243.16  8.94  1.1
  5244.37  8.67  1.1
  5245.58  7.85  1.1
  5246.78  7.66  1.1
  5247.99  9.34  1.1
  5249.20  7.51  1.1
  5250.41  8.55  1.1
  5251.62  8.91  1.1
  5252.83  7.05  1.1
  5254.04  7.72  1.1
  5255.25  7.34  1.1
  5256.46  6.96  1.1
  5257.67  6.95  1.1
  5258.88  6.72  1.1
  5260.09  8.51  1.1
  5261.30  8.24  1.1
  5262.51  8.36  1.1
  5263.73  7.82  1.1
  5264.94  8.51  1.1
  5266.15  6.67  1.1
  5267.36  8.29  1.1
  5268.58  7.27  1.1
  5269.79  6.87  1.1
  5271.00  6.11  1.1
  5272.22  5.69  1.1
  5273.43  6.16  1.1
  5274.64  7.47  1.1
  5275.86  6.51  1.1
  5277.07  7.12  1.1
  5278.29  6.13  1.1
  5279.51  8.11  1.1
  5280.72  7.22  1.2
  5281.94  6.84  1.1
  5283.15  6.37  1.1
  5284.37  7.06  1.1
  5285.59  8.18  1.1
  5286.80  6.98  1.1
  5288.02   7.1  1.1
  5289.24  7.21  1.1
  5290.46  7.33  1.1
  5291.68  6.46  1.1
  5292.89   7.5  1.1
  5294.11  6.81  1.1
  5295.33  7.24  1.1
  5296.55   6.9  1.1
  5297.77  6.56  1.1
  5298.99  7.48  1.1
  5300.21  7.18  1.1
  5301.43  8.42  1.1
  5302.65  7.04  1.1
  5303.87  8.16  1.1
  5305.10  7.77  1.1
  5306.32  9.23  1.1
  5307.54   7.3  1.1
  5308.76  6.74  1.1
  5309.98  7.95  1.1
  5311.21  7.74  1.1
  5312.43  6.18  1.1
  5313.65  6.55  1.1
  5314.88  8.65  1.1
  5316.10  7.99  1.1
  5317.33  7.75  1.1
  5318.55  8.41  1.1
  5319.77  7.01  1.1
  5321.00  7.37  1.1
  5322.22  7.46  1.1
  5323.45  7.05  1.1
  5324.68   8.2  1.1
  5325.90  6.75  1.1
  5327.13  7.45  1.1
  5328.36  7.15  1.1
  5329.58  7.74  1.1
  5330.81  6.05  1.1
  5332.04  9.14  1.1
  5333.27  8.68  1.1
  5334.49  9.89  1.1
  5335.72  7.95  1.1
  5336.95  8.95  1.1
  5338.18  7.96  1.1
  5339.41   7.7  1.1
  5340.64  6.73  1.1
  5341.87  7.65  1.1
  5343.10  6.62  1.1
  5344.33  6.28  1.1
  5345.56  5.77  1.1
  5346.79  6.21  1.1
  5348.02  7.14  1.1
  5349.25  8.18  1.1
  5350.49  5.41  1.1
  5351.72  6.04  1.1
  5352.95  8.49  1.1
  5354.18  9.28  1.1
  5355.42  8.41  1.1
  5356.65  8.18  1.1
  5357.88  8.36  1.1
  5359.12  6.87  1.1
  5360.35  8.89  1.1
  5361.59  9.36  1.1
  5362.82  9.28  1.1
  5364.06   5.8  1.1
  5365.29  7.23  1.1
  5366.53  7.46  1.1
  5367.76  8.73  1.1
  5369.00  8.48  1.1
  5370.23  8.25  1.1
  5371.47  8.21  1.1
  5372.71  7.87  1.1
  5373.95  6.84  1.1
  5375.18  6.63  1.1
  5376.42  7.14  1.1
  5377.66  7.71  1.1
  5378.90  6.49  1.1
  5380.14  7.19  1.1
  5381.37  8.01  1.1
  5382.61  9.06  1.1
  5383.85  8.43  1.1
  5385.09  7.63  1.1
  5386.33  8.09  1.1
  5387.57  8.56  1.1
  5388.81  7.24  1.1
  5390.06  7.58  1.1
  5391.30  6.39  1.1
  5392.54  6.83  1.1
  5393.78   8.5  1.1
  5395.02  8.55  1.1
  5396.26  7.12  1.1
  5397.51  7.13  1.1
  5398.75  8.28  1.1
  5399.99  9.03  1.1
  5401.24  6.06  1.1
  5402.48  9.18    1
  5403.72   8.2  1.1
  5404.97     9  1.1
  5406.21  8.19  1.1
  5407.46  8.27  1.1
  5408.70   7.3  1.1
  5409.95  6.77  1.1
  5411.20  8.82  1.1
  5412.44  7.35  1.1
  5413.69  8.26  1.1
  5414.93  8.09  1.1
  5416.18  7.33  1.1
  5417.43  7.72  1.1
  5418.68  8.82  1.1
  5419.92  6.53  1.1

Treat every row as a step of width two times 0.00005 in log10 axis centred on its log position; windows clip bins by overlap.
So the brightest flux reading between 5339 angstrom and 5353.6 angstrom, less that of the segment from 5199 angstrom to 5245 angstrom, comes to -1.3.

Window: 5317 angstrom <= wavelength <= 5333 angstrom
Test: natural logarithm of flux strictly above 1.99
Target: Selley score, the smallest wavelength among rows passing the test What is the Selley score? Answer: 5317.33 angstrom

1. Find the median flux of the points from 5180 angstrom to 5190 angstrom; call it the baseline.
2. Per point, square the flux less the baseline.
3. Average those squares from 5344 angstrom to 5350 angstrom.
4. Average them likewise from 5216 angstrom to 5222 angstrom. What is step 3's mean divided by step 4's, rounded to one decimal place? 1.7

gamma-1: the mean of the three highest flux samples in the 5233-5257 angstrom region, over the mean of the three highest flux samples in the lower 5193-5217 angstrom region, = 0.98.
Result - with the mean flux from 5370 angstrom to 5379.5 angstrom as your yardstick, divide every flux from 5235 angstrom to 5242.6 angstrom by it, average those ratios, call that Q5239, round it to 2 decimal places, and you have 1.06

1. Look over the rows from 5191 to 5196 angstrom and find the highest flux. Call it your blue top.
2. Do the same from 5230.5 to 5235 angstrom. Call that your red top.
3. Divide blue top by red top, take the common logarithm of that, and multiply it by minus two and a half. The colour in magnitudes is 0.19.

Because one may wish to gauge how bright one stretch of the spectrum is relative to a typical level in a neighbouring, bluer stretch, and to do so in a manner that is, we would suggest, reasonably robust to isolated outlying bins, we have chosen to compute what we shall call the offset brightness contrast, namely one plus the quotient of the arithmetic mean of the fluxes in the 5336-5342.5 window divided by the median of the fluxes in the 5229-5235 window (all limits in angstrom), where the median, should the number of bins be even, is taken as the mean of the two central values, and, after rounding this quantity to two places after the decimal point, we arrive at 1.99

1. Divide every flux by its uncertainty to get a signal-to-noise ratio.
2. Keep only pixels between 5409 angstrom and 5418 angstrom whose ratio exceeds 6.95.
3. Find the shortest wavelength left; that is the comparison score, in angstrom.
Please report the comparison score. 5411.20 angstrom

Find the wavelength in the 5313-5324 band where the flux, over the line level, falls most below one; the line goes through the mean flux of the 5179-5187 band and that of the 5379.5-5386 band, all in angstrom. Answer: 5313.65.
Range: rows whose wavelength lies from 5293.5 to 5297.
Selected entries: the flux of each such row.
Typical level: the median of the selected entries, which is 6.90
